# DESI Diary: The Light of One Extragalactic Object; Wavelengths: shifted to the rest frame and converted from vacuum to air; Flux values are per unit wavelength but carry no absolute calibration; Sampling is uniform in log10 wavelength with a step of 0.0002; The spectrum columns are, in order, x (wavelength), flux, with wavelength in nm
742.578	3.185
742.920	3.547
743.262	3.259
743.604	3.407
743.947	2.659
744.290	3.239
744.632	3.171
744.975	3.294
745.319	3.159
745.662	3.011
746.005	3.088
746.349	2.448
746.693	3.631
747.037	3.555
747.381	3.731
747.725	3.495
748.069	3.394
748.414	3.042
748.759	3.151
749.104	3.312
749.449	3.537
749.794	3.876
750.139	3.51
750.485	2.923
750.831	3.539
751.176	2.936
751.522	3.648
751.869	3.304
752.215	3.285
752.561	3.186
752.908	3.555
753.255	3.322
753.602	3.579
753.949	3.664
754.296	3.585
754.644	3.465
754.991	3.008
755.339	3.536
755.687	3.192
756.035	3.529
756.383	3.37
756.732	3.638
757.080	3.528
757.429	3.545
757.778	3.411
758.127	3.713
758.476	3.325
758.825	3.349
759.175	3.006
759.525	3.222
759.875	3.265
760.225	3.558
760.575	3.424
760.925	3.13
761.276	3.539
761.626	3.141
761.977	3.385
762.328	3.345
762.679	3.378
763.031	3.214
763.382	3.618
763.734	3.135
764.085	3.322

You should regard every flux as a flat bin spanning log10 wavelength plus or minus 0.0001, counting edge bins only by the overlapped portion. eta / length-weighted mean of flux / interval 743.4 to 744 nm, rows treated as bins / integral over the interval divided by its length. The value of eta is 3.12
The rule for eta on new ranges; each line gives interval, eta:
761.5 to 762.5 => 3.30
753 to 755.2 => 3.44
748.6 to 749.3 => 3.24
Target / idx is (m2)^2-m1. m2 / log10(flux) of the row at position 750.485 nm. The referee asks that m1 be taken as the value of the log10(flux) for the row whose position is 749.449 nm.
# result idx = -0.33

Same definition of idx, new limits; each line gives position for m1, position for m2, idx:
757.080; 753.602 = -0.24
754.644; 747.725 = -0.24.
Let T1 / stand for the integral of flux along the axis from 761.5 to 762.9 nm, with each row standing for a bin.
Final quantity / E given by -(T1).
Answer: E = -4.6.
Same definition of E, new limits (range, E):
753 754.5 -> -5.3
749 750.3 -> -4.6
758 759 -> -3.5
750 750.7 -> -2.3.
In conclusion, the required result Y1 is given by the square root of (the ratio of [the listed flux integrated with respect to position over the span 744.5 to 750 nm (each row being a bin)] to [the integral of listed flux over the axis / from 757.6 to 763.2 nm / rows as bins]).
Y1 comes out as 0.99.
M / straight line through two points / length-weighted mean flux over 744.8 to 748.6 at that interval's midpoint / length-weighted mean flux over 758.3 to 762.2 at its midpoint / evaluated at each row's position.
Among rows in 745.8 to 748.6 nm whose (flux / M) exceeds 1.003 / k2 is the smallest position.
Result 746.693 nm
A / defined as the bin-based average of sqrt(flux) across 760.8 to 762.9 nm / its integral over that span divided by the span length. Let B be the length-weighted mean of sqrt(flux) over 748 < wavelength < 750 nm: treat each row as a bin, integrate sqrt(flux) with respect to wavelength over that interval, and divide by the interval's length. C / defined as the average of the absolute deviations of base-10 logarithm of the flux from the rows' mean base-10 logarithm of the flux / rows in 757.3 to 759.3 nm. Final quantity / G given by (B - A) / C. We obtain 0.8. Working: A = 1.82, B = 1.84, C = 0.021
